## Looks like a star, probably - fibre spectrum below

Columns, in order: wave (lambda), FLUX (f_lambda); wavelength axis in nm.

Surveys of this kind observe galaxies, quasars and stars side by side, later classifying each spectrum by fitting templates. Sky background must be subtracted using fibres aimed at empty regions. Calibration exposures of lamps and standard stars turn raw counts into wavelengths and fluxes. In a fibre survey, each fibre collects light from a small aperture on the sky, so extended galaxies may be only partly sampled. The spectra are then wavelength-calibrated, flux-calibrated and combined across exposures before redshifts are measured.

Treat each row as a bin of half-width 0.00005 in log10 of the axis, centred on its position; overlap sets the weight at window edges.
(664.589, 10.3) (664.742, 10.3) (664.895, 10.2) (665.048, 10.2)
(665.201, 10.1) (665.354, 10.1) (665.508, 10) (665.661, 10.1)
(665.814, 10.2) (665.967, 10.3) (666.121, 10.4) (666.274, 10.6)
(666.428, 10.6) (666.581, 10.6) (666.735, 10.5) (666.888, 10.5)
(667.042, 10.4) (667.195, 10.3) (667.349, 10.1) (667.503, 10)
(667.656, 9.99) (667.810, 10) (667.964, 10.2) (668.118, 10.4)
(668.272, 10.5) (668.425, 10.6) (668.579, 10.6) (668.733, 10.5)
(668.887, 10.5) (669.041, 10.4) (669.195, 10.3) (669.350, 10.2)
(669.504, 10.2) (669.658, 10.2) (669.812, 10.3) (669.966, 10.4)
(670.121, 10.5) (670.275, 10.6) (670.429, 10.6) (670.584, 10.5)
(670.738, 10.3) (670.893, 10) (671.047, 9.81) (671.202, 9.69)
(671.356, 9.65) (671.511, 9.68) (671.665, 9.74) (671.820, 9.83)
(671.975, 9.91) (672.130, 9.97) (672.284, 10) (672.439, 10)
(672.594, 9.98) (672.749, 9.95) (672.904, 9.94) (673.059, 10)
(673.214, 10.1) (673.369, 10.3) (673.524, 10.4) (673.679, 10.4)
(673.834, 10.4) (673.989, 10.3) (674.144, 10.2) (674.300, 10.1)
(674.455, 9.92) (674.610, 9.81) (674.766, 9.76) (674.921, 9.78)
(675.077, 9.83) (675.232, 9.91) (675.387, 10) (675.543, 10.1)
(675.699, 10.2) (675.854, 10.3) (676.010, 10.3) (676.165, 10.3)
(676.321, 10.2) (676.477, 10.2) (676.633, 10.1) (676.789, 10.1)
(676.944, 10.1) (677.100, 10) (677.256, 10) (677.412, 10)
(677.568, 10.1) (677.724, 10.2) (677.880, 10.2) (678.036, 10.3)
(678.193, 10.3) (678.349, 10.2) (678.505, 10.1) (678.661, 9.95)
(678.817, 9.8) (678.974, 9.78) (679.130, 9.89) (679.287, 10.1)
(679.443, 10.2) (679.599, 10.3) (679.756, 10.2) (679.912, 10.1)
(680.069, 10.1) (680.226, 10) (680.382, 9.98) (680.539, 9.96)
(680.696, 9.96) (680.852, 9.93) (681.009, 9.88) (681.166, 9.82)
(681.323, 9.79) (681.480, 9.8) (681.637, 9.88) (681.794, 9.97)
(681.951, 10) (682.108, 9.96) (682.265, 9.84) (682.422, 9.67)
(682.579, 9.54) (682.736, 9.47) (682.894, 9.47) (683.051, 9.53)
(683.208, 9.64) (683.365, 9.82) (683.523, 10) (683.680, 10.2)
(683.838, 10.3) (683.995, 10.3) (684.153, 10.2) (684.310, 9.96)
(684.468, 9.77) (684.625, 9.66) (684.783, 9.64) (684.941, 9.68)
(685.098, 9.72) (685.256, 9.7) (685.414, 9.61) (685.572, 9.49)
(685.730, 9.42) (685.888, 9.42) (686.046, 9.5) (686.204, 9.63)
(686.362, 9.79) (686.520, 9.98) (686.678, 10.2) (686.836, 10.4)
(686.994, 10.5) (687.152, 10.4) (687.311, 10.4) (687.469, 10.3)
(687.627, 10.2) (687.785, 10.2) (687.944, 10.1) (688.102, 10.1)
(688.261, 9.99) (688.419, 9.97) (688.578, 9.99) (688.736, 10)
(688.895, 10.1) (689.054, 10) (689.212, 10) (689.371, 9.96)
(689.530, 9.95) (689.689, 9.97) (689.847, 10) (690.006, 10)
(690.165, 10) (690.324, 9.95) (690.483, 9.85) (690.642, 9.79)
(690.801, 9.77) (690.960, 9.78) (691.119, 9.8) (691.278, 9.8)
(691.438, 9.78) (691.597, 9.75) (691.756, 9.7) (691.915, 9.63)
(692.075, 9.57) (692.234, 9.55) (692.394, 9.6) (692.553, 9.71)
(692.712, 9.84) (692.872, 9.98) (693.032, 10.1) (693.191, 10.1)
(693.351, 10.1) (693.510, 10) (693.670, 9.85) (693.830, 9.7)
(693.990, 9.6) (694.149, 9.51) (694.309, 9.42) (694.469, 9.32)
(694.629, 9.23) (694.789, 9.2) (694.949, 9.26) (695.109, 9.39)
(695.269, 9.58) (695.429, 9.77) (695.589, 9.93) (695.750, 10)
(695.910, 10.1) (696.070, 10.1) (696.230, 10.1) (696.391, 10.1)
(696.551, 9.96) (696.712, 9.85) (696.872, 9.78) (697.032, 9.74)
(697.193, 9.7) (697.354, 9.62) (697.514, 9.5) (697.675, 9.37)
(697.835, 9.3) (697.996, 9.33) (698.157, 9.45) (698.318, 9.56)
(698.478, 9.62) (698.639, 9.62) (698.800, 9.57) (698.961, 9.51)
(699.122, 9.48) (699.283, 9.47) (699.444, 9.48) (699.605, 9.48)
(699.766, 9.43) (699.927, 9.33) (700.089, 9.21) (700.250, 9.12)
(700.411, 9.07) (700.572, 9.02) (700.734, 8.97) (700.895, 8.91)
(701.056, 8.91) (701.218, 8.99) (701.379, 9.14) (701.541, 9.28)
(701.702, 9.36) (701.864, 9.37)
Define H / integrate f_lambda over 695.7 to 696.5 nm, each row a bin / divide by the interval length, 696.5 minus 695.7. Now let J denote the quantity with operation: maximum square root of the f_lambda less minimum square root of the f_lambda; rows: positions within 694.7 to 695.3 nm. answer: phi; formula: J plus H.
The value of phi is 10.15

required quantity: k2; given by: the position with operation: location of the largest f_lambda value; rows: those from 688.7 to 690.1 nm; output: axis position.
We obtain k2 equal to 688.895 nm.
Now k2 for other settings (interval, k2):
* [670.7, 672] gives 670.738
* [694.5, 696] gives 695.910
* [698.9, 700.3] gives 698.961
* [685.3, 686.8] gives 686.678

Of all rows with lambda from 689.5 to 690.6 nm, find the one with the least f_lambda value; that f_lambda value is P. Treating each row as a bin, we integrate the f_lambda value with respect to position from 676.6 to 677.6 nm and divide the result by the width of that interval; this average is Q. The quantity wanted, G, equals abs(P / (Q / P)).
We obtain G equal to 9.6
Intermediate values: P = 9.85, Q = 10.1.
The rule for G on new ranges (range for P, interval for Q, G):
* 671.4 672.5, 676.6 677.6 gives 9.3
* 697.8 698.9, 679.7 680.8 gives 8.6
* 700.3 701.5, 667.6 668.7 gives 7.7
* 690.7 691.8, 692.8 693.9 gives 9.4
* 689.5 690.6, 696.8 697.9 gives 10.1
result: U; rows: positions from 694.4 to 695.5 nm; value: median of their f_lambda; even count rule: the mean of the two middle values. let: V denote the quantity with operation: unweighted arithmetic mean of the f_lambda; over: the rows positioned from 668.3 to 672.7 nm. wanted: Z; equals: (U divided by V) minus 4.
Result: -3.084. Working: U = 9.3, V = 10.2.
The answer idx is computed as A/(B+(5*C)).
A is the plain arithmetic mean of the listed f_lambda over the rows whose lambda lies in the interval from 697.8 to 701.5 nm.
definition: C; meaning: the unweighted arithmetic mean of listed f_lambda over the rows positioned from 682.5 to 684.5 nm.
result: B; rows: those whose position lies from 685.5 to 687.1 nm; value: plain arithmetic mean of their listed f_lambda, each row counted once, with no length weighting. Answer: 0.157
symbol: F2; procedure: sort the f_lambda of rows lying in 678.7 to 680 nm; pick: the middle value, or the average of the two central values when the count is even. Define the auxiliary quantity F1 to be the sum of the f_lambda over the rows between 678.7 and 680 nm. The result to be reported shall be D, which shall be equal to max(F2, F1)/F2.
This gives 8.0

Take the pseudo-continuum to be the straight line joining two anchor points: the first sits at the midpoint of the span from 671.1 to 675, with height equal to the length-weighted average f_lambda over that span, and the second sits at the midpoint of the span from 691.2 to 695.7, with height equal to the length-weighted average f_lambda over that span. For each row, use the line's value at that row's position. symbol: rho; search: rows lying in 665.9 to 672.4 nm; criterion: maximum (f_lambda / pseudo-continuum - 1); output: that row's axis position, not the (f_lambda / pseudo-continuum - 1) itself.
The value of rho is 670.429 nm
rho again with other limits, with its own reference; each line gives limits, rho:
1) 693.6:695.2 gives 693.670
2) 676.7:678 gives 677.880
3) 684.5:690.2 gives 686.994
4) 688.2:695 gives 693.351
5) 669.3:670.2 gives 670.121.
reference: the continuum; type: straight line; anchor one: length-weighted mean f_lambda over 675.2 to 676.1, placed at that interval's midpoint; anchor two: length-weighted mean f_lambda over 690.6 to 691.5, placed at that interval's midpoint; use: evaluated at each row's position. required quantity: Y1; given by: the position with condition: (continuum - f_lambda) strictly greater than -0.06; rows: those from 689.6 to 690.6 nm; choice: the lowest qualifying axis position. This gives 690.483 nm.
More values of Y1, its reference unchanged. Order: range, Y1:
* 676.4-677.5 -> 676.633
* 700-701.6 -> 700.089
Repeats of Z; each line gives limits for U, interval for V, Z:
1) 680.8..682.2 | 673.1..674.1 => -3.042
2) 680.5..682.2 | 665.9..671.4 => -3.037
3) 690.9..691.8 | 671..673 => -3.008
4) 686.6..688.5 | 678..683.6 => -2.972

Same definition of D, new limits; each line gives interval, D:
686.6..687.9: 8.0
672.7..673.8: 7.0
